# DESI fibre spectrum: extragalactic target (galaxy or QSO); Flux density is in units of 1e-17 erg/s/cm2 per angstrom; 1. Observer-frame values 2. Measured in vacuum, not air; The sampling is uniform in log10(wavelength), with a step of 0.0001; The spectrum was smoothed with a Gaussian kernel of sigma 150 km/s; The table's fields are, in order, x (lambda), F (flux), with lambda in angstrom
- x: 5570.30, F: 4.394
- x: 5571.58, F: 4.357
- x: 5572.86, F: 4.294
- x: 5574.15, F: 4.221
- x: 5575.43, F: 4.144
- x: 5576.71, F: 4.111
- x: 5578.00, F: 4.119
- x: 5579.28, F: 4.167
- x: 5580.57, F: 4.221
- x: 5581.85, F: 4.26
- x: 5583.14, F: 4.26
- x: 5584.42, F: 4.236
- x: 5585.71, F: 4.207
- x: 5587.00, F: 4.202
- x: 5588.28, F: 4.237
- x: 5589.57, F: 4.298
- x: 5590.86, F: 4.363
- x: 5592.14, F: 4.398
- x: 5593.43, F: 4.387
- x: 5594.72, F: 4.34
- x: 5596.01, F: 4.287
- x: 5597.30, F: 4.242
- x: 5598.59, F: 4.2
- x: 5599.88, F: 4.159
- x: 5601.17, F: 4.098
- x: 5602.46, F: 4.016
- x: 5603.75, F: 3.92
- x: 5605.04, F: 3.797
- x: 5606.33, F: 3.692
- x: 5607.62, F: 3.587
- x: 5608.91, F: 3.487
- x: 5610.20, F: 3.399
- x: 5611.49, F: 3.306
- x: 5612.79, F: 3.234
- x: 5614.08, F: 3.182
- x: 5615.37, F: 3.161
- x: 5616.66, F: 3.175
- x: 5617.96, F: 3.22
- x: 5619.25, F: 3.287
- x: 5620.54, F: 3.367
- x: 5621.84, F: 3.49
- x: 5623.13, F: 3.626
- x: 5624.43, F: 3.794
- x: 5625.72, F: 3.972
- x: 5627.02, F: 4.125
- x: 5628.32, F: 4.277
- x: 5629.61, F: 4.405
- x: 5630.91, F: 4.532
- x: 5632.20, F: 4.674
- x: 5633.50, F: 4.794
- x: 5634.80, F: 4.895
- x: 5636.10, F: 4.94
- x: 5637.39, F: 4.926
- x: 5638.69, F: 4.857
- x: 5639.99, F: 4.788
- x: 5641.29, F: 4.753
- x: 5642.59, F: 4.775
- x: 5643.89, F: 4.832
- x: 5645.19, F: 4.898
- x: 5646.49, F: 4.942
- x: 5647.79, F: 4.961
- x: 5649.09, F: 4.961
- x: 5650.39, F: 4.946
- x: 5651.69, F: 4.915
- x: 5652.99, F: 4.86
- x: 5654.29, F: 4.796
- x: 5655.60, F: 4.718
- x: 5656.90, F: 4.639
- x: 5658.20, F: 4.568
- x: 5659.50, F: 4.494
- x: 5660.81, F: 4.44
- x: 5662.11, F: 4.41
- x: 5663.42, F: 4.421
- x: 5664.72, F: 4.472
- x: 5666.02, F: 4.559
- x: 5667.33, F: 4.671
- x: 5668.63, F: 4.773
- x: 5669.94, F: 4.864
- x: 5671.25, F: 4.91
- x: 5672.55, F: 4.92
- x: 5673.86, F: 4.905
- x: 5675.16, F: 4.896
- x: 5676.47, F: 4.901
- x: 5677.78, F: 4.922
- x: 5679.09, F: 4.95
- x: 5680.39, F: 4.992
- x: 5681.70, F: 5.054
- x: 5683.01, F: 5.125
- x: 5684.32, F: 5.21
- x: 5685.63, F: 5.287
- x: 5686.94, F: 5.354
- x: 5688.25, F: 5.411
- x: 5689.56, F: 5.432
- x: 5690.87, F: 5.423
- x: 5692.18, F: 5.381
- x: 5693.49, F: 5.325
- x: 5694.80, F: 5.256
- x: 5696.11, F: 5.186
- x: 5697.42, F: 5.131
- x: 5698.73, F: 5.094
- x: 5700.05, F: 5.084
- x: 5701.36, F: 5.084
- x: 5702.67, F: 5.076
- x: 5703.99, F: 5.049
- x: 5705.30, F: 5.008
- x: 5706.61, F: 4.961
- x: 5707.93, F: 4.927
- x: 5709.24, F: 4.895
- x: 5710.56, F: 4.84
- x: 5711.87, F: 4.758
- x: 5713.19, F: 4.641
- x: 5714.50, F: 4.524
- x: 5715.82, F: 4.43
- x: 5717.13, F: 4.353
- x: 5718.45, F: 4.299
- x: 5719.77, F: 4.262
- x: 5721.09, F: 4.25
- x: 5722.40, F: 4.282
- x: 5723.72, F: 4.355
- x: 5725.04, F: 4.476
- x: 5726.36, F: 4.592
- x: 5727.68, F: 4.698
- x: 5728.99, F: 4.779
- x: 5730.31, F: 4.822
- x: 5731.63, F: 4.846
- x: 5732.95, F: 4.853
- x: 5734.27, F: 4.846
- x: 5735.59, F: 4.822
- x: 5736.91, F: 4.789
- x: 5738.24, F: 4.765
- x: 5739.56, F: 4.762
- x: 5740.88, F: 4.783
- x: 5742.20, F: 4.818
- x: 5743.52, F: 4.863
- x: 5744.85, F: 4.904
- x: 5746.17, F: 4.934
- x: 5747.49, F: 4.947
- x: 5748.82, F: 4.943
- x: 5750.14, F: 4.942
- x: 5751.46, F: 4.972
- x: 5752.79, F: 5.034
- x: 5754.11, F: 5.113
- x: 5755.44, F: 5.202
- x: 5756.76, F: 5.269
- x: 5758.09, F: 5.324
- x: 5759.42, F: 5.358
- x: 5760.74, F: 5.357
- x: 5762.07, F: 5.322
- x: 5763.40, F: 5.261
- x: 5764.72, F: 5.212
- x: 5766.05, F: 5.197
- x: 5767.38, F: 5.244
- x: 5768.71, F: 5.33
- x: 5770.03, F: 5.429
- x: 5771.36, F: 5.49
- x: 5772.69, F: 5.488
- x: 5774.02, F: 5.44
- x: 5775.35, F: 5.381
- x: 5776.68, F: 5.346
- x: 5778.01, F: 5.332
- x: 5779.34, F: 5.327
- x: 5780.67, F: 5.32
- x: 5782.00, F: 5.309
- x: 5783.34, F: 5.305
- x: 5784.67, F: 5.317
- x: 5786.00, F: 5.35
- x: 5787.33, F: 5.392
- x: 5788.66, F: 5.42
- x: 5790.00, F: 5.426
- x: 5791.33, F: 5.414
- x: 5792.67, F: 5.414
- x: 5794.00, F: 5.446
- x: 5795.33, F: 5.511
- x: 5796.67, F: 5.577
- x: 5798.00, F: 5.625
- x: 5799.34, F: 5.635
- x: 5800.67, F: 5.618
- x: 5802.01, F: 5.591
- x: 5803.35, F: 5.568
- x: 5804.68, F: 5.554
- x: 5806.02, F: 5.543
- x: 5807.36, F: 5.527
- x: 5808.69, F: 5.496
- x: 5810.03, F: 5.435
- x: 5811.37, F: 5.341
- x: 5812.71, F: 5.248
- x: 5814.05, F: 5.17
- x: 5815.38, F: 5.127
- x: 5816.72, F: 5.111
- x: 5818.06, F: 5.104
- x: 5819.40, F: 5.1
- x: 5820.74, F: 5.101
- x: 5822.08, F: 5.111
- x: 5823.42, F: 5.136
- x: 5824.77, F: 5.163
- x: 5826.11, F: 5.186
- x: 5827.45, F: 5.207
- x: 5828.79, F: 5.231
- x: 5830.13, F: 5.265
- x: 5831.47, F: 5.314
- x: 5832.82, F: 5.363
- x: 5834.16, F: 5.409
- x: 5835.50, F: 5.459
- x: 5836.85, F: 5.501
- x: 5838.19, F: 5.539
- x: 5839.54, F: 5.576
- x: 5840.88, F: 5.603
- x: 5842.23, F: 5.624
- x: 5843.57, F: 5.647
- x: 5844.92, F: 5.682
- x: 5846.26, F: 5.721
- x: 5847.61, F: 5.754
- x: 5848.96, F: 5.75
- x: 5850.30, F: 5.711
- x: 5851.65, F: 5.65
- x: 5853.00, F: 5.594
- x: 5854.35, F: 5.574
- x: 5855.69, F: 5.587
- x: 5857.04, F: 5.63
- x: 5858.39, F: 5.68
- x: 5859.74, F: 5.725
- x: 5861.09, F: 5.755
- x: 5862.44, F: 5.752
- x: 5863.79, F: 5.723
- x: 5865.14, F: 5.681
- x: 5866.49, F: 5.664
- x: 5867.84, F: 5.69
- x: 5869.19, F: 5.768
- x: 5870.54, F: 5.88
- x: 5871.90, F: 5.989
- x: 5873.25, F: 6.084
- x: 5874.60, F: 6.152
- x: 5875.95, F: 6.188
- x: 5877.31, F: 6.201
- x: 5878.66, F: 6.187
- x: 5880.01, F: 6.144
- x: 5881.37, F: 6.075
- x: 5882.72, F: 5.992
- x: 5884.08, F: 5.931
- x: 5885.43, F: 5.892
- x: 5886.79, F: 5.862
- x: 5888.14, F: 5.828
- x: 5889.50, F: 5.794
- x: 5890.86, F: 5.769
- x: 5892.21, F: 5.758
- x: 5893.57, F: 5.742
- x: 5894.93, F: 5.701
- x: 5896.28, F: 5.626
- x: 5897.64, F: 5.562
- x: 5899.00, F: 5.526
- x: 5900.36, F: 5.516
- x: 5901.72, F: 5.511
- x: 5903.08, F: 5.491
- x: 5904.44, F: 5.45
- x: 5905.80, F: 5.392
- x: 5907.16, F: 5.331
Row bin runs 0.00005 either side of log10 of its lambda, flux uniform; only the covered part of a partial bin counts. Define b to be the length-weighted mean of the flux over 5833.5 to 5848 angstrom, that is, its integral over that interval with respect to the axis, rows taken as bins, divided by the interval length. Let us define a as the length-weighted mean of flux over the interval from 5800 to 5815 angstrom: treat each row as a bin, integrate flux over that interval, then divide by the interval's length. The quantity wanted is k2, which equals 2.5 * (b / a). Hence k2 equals 2.56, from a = 5.46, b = 5.6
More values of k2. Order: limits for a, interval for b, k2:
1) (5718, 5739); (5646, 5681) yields 2.59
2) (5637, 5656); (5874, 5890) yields 3.10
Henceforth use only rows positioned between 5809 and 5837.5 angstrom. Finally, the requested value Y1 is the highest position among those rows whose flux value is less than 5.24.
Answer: 5828.79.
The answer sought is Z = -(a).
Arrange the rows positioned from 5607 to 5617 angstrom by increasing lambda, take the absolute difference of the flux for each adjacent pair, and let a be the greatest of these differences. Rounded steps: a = 0.100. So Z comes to -0.100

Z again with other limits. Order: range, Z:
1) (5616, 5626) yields -0.178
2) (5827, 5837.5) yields -0.050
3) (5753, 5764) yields -0.089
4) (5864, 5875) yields -0.112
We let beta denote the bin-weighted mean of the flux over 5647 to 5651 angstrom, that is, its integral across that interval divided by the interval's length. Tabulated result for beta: 5.0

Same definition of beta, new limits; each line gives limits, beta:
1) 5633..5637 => 4.9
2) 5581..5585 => 4.3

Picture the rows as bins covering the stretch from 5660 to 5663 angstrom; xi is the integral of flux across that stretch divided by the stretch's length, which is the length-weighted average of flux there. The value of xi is 4.4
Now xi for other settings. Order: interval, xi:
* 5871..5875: 6.1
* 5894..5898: 5.6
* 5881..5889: 5.9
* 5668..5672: 4.8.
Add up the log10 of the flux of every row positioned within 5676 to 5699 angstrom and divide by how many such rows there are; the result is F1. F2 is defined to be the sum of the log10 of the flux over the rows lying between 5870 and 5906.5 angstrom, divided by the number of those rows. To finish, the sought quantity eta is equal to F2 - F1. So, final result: 0.050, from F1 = 0.71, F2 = 0.765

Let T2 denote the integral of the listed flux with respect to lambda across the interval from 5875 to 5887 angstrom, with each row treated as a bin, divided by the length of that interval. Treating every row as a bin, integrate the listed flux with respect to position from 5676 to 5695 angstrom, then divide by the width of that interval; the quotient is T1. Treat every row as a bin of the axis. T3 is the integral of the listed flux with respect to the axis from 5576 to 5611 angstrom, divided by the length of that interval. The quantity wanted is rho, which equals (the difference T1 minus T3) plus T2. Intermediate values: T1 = 5.20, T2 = 6.1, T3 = 4.10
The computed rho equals 7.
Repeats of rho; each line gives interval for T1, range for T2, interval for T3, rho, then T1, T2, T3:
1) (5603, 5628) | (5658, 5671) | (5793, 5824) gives 3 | 3.53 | 4.6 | 5.38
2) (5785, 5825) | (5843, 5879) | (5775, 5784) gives 6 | 5.38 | 5.8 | 5.33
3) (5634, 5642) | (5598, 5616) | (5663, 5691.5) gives 4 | 4.86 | 3.7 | 4.98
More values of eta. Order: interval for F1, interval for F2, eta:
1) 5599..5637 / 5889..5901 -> 0.172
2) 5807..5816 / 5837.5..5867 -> 0.026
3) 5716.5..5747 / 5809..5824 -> 0.047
